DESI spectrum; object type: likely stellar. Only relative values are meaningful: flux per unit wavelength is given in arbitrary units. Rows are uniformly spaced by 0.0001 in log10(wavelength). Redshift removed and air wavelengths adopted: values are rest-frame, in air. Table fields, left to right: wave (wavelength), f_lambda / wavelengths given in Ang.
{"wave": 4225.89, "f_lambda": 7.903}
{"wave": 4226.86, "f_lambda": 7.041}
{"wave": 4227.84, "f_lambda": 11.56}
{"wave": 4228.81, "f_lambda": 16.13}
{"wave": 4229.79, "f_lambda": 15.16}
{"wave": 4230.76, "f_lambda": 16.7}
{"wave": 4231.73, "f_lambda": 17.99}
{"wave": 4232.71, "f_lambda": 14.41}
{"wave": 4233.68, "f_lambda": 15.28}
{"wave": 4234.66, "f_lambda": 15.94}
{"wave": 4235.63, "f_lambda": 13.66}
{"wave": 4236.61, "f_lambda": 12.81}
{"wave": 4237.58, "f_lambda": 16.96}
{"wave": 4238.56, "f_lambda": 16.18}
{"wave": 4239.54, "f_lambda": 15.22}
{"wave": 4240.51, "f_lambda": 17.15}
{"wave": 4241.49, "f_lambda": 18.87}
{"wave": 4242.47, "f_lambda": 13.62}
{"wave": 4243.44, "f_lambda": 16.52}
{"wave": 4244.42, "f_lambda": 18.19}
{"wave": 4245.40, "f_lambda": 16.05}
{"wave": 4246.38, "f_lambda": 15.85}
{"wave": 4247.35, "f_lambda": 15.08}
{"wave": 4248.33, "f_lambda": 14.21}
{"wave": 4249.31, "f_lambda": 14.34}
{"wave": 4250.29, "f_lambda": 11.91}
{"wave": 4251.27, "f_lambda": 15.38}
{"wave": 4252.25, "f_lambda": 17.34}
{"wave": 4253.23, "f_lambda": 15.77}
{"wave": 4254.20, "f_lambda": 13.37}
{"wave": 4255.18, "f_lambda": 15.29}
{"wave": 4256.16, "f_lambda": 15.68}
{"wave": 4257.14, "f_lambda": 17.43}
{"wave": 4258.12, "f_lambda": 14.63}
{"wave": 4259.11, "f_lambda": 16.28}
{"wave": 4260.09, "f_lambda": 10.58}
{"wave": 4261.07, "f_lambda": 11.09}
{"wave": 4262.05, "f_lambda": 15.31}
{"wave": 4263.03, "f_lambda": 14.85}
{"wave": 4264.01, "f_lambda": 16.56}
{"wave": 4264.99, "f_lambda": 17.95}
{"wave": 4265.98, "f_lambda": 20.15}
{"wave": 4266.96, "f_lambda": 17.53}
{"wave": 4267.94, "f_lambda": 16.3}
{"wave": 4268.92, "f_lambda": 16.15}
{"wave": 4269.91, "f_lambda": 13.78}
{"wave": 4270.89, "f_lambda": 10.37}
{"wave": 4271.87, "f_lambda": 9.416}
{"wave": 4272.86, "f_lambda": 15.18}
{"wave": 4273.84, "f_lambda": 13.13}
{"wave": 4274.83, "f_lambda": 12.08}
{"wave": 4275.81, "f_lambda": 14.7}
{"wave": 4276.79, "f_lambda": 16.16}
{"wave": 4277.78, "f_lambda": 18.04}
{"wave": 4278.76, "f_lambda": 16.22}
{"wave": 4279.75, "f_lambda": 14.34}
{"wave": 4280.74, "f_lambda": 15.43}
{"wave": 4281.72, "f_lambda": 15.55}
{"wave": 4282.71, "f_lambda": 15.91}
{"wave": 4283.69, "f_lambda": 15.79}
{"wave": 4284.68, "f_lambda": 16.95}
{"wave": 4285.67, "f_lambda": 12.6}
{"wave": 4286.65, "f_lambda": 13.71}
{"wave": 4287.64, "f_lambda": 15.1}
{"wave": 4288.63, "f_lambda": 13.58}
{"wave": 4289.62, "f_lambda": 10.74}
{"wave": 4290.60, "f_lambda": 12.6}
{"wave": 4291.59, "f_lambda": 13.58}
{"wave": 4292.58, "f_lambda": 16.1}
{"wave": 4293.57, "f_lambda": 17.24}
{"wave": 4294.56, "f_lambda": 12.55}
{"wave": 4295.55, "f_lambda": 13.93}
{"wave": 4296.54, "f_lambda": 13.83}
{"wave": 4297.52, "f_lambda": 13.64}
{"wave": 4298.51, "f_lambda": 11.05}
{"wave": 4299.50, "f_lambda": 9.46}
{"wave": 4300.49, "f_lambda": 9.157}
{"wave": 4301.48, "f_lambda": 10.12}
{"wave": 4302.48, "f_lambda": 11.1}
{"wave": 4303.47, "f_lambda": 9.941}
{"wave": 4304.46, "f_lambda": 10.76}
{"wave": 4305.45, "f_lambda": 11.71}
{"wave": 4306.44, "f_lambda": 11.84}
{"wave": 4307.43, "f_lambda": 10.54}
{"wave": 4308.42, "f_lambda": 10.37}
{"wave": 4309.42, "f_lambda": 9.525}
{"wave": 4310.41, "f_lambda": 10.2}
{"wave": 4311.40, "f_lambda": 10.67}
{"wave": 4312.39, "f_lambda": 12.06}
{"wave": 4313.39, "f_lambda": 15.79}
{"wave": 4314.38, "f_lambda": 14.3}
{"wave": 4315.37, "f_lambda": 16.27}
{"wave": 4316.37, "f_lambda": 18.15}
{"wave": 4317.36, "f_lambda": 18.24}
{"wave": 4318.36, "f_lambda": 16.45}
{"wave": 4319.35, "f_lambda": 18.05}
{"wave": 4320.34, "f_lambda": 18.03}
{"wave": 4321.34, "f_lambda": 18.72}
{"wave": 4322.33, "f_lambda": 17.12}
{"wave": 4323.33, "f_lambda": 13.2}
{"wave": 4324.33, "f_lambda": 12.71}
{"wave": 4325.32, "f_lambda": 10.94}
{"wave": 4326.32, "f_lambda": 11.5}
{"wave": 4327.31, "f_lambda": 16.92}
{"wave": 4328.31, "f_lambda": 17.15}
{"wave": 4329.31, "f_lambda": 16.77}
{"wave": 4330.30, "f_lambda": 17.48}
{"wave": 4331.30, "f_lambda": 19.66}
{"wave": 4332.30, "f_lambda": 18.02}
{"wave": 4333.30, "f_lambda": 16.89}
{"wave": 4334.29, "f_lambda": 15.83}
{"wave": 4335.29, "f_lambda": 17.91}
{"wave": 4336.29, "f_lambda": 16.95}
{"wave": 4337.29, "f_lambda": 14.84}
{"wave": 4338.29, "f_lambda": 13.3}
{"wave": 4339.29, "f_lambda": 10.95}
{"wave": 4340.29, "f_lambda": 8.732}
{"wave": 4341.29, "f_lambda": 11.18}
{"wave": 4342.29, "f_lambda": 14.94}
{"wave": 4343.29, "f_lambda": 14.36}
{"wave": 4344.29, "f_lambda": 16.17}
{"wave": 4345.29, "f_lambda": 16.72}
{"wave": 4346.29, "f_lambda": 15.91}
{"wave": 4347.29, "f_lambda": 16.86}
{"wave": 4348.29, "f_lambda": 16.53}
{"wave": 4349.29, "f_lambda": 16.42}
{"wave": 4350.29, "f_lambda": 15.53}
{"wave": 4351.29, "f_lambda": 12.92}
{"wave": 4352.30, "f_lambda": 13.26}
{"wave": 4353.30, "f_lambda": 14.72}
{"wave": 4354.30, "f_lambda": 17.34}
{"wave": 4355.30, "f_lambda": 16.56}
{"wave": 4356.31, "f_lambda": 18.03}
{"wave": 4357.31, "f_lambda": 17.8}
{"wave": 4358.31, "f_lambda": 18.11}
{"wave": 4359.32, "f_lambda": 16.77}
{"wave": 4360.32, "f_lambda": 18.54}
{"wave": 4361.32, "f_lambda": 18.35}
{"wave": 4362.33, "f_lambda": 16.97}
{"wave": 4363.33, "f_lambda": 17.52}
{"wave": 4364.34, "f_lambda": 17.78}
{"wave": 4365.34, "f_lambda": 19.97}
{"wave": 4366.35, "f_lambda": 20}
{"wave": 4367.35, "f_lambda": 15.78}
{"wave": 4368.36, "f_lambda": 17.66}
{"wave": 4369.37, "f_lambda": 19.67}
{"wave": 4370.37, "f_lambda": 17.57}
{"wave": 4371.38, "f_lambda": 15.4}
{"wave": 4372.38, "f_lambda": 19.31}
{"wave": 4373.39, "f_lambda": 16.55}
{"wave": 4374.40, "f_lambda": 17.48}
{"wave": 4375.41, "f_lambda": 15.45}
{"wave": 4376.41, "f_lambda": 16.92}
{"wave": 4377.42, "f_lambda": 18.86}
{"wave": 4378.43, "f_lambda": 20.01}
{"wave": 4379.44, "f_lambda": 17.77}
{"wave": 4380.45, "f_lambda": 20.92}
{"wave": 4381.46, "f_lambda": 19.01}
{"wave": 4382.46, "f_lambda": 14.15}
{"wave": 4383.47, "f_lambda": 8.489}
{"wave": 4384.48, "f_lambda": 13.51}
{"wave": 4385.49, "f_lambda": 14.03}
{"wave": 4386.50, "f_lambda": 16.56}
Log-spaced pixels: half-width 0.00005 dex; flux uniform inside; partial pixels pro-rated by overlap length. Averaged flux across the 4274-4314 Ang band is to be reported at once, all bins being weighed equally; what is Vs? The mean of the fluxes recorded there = 13.1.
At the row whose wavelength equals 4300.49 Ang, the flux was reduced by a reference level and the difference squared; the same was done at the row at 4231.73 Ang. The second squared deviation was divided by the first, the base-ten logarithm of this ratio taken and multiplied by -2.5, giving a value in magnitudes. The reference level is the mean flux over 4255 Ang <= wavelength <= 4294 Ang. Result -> 1.3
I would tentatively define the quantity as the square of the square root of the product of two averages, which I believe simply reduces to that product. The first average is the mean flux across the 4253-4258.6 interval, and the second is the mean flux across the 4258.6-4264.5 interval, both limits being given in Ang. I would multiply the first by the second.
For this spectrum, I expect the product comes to 217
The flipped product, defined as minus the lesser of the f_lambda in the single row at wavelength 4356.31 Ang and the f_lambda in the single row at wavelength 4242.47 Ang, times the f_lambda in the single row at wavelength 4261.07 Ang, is -151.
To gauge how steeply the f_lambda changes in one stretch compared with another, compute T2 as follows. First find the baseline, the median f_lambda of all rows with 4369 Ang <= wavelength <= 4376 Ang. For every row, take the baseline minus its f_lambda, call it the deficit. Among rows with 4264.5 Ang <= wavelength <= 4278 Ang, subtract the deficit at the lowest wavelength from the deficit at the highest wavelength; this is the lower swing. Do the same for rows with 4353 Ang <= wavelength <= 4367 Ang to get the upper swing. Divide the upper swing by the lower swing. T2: 59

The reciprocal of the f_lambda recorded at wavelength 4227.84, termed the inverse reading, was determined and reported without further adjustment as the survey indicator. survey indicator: 0.087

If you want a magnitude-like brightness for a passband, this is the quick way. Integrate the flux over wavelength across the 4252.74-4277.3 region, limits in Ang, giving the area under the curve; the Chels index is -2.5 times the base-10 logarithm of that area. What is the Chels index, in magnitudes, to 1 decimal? -6.4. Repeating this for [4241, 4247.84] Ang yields -5.1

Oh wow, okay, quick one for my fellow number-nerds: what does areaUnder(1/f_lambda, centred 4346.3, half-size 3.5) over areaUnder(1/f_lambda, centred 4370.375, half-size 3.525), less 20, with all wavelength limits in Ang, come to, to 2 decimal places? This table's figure -18.93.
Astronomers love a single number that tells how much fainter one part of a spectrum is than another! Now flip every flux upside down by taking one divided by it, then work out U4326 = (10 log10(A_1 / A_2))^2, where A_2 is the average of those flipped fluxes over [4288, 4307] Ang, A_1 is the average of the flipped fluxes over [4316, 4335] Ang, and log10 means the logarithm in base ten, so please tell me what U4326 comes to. 1.6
